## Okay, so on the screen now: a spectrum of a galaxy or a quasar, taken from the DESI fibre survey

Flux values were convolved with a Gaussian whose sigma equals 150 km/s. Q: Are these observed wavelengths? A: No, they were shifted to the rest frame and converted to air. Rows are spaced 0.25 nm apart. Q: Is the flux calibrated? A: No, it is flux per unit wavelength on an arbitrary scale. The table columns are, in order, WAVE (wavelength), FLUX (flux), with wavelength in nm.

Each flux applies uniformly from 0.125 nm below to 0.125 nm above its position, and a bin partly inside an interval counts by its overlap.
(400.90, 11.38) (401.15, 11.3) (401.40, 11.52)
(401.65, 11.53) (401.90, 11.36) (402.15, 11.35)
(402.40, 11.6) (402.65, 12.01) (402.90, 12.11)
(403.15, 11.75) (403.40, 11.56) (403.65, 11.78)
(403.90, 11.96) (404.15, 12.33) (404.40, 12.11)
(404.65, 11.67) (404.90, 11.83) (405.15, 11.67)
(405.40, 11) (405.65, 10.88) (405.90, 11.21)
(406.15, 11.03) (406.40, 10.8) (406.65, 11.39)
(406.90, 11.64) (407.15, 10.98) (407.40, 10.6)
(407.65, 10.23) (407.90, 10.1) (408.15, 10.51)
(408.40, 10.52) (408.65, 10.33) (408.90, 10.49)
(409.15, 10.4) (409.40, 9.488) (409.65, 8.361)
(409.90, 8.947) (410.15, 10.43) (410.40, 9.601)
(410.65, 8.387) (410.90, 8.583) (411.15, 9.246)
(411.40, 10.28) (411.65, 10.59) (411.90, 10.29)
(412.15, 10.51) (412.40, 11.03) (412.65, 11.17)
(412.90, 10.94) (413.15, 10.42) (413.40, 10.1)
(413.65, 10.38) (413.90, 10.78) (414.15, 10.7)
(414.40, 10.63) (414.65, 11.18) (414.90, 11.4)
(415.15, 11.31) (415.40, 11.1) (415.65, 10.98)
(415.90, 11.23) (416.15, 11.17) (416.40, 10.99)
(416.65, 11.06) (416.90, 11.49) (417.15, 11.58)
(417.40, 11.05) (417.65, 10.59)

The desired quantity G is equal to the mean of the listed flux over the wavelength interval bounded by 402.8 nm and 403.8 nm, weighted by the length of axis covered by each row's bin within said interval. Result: 11.8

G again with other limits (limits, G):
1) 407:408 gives 10.5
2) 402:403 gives 11.7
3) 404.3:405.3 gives 11.8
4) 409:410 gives 9.3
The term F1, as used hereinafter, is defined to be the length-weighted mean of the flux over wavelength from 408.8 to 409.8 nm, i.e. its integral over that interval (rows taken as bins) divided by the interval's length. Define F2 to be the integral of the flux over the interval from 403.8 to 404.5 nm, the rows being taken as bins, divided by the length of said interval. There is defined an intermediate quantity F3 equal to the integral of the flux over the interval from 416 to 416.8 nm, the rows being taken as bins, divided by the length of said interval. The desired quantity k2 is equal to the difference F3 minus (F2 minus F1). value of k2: 9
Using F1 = 9.6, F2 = 12.1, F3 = 11.1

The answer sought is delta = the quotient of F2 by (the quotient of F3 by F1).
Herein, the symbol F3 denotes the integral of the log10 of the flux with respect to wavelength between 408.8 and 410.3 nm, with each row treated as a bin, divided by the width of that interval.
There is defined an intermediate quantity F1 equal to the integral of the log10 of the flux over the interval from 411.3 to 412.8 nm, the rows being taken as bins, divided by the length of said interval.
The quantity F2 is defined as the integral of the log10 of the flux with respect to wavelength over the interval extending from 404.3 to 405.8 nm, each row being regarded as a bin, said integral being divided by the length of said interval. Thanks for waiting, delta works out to 1.11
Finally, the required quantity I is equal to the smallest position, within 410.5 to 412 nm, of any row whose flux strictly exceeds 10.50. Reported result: 411.65 nm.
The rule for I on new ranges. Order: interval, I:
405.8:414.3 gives 405.90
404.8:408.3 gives 404.90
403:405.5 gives 403.15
